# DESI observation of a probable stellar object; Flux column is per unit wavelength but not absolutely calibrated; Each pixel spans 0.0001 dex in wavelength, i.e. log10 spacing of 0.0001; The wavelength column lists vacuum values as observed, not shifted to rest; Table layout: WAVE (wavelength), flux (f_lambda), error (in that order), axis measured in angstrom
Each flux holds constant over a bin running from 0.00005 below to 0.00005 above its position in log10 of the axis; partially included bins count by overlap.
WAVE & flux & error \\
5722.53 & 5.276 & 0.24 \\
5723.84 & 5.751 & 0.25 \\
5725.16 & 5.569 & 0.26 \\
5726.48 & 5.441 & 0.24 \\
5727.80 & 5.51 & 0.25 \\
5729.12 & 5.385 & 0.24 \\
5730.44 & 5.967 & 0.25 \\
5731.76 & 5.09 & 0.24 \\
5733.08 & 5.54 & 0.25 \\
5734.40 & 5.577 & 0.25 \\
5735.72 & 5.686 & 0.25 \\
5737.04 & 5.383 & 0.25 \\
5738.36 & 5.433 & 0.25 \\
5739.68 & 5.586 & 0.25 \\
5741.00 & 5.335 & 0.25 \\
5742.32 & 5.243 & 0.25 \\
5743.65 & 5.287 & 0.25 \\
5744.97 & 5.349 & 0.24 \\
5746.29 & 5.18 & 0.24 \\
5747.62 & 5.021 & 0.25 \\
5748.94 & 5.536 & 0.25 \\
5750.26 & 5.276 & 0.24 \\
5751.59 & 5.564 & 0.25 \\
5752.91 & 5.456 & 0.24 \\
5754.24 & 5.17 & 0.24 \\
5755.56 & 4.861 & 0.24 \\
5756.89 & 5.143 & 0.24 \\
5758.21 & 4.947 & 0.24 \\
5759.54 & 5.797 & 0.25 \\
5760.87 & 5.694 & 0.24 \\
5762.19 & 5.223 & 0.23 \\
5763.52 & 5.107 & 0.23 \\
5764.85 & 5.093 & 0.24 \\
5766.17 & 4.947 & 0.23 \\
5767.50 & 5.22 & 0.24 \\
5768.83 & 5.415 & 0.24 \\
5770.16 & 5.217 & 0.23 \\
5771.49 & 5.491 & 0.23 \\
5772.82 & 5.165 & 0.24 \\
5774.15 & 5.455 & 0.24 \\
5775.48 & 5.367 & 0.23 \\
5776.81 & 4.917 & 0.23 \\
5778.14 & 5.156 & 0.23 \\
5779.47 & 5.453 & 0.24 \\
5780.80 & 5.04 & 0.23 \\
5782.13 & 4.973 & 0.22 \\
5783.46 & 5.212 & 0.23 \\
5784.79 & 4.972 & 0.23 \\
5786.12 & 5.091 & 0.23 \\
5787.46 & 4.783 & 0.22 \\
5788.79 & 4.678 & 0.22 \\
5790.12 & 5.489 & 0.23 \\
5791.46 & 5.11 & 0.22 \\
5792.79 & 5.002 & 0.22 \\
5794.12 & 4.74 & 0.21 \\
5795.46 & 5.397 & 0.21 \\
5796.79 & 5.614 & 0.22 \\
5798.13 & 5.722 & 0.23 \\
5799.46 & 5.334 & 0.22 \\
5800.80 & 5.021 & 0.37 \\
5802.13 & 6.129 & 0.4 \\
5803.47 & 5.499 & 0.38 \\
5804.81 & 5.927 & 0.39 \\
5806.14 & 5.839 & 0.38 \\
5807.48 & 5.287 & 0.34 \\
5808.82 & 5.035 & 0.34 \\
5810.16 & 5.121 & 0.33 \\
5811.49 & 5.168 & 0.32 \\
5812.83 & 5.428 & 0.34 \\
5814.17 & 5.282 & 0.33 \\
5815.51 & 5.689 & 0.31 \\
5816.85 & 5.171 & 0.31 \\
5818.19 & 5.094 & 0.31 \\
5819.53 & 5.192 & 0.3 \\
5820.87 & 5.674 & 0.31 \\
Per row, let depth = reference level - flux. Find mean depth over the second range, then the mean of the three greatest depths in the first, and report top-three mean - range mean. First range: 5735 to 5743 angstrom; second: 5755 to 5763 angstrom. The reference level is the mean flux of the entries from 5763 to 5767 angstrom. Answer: -0.04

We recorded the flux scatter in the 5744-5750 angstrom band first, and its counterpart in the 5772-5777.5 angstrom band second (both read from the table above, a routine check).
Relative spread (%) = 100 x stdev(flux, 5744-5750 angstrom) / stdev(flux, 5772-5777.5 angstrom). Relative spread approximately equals 93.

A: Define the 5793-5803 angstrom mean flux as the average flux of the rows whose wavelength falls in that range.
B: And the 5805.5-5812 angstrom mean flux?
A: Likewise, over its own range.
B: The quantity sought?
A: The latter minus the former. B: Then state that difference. -0.1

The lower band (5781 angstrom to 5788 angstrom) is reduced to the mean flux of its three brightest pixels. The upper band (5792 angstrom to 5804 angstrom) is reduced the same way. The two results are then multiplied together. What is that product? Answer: 29.6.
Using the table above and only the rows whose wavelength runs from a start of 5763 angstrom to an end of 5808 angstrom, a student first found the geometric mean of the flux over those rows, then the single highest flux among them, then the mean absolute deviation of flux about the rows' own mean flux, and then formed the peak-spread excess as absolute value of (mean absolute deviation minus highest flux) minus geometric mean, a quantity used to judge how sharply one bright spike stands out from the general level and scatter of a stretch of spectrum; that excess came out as 0.61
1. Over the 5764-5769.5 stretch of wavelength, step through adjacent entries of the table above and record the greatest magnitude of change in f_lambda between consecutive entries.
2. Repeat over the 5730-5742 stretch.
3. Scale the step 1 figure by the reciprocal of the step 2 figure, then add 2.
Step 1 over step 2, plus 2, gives 2.3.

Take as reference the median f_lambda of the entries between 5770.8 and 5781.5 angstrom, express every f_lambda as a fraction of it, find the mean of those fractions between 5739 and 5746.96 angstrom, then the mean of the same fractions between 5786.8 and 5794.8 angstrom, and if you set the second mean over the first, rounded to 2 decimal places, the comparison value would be 0.93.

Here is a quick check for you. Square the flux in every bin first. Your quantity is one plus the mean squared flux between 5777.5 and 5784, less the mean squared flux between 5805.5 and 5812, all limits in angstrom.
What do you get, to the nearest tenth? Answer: -0.3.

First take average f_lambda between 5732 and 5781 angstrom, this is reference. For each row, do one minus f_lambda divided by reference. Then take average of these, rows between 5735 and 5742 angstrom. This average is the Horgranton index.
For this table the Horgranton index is -0.03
